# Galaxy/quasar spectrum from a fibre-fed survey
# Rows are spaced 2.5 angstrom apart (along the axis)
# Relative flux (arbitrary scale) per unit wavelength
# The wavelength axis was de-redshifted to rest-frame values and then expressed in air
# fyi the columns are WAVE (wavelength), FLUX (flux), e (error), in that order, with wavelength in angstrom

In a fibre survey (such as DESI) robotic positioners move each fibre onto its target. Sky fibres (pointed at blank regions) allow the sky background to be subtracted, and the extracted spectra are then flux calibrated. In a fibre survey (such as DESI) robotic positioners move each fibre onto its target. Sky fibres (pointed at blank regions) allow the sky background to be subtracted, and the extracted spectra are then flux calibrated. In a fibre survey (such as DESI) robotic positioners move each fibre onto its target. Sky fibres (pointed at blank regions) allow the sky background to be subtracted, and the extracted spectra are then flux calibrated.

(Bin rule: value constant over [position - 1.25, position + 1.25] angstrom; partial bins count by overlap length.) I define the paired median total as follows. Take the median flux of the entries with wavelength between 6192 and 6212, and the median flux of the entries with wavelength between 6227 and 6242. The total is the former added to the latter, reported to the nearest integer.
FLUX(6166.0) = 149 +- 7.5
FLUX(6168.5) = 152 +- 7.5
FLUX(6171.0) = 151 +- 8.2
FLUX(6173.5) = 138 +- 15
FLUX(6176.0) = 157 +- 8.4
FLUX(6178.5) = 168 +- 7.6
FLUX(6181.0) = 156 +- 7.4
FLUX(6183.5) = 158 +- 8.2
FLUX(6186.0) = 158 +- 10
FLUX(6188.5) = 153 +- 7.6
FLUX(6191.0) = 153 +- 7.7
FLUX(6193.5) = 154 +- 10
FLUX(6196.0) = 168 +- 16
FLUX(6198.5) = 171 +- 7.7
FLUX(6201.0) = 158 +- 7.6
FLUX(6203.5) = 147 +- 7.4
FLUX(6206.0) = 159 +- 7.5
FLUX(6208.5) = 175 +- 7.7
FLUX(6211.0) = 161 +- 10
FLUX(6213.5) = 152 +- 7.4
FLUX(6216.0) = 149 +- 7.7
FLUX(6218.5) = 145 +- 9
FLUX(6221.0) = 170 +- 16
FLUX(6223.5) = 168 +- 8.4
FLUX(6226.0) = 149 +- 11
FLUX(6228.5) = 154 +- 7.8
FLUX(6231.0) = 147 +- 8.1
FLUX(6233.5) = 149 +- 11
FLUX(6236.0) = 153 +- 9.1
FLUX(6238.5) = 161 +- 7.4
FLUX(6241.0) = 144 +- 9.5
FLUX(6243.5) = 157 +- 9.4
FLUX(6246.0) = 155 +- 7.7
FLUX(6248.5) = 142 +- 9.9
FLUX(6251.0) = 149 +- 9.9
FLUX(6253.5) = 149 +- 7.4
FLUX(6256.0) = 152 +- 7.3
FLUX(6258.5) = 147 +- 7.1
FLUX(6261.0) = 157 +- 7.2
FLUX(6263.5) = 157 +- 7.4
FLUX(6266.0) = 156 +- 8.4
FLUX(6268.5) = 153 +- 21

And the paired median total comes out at 311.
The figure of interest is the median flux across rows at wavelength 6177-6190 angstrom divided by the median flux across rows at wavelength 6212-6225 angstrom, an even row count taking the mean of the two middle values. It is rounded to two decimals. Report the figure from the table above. 1.04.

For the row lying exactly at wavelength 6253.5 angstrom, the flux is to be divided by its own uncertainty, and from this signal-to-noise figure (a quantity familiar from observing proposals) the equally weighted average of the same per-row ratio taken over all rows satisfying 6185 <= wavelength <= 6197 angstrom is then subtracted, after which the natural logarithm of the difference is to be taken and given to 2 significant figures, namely 1.3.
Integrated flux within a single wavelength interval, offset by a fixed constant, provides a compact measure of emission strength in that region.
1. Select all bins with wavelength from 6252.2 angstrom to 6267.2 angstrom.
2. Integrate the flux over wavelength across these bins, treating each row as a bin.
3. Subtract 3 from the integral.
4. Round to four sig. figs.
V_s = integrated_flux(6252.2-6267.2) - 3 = 2292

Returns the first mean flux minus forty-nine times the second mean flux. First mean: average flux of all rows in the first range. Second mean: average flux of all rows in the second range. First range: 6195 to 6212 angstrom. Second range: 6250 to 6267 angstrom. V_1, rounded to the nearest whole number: -7306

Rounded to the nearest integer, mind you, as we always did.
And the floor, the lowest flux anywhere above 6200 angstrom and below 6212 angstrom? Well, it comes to 147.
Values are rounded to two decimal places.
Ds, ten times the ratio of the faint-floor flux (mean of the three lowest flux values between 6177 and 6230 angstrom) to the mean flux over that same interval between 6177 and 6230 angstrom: 9.28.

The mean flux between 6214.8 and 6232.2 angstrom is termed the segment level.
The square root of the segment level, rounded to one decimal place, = 12.4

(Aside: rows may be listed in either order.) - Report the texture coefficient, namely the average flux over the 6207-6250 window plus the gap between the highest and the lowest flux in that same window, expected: 188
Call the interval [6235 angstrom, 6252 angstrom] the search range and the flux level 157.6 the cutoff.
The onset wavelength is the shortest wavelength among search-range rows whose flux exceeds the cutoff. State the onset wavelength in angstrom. 6238.5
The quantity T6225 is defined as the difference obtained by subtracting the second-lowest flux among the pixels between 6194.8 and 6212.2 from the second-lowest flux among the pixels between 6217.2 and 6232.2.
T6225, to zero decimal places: -11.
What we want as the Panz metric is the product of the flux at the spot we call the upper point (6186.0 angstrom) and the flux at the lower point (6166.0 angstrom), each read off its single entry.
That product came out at 23542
